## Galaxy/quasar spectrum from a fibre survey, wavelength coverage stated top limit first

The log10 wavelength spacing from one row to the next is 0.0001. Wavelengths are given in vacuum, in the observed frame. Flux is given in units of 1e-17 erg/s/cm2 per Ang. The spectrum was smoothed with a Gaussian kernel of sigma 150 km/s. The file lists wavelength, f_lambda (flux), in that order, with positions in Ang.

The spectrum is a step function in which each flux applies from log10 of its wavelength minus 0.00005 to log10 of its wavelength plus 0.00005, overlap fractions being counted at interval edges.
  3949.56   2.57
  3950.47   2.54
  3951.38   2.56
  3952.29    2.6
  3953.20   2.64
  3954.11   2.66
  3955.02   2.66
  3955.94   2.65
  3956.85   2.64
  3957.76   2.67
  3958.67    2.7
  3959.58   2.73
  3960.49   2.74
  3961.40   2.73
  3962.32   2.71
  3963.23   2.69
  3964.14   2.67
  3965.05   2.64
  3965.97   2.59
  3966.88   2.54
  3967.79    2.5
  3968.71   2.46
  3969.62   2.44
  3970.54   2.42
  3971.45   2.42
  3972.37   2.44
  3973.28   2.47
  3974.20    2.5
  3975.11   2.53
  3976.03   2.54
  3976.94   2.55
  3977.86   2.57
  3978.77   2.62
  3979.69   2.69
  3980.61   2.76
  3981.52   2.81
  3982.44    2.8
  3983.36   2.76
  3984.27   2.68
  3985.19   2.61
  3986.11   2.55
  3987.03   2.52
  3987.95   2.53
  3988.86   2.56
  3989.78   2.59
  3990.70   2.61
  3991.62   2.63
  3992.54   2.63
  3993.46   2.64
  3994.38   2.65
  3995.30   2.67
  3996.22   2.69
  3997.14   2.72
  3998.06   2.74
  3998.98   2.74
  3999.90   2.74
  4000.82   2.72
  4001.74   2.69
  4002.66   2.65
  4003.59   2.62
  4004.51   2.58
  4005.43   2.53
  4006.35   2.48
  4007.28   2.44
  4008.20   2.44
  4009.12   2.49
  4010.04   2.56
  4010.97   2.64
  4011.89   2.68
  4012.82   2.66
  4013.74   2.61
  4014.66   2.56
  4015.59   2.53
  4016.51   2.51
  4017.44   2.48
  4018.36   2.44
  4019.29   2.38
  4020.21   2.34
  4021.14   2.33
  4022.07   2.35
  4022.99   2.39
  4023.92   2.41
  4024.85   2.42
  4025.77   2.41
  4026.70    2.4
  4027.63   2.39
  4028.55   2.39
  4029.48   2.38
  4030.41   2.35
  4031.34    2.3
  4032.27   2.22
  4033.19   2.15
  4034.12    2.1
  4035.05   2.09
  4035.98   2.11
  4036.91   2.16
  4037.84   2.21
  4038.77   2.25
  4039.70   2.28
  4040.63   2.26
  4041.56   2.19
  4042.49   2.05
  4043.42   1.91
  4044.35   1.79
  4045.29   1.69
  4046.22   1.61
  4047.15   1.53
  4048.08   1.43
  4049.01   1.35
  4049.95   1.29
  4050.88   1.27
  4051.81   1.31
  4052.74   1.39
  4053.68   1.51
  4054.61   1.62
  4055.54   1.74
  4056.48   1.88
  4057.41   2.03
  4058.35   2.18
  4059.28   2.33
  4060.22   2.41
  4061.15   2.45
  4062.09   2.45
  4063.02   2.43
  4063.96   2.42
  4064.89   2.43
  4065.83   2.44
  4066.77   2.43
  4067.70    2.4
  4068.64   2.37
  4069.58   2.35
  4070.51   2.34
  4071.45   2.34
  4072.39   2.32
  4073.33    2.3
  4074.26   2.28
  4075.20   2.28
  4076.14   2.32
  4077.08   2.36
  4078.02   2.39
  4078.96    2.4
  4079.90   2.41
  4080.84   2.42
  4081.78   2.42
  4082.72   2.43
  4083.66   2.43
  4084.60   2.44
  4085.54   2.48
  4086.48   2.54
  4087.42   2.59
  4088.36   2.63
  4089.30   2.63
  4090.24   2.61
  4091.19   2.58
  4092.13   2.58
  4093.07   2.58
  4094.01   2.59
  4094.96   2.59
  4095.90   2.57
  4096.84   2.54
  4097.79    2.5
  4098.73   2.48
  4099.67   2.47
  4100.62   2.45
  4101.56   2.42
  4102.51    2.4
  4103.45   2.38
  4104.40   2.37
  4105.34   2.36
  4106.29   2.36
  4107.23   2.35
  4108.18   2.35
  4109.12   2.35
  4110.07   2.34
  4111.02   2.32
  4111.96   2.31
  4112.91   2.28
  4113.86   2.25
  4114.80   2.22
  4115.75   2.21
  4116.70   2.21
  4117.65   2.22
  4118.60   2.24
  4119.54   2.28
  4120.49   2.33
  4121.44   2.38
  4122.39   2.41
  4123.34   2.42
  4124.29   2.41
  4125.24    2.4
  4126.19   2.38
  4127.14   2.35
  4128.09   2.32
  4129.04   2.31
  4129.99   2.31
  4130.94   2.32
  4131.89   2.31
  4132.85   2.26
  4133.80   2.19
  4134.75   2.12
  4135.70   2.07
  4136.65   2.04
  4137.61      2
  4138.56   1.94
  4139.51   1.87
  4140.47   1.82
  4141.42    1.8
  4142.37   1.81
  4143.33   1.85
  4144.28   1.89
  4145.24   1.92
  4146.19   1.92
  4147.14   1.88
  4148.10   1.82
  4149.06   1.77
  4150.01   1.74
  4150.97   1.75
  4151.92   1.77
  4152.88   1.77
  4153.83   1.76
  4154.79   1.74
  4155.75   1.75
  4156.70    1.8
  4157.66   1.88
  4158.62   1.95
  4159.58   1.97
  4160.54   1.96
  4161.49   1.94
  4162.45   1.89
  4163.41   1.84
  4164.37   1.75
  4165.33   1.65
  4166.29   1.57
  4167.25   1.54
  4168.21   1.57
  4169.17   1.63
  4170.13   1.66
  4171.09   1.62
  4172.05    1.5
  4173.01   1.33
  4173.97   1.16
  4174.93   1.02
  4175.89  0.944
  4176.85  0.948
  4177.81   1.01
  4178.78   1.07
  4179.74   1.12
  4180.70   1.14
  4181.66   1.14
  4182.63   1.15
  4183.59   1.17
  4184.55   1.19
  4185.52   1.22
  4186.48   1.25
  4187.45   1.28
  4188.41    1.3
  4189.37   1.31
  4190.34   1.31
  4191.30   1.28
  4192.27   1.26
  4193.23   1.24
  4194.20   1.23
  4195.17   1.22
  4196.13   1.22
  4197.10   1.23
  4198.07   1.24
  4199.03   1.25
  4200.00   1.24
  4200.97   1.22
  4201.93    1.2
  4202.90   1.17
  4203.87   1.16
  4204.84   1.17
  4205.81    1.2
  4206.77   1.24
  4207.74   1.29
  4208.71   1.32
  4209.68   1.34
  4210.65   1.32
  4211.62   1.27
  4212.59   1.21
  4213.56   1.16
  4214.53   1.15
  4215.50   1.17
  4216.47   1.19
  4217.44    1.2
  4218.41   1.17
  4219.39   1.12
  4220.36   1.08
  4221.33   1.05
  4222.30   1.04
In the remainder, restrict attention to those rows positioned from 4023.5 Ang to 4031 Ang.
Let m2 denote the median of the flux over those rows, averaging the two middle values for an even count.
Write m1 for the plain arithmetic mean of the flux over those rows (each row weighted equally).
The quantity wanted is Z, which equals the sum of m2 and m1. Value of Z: 4.8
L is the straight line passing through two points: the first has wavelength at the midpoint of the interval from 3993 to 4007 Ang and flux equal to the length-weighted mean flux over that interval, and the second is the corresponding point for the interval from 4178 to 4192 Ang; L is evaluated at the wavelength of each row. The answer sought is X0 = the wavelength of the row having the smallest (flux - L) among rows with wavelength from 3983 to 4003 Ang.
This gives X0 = 3987.03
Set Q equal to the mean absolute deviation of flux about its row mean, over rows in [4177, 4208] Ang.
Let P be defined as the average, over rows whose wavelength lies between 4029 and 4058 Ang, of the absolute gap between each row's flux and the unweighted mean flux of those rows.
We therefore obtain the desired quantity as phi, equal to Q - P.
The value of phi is -0.27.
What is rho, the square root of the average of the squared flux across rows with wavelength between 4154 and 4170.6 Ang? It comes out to 1.78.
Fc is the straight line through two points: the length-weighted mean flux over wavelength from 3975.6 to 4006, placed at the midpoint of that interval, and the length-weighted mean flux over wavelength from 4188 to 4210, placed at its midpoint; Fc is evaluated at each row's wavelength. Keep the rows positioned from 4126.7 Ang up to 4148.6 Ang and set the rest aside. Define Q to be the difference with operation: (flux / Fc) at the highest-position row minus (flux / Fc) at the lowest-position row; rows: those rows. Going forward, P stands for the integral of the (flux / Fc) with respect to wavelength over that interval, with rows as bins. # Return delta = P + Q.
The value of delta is 26.8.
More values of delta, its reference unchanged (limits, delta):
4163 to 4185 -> 20.3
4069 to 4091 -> 26.3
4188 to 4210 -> 22.2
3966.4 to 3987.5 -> 19.9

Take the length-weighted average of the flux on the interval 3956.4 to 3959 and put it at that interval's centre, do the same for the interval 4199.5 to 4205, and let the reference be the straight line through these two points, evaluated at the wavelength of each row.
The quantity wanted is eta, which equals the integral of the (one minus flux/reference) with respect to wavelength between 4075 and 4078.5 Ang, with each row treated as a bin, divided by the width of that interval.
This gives -0.2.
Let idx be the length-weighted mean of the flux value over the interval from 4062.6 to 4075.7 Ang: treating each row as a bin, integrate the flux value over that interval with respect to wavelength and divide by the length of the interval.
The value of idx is 2.4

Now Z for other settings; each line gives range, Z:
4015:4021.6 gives 4.9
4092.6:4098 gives 5.1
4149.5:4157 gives 3.5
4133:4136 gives 4.2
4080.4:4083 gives 4.8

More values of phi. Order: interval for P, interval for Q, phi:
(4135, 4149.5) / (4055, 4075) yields 0.06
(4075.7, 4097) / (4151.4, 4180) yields 0.18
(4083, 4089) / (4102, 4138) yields 0.01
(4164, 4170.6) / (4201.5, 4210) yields 0.00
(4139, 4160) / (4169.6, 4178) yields 0.19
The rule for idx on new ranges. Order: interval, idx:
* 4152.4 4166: 1.8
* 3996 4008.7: 2.6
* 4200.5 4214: 1.2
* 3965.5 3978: 2.5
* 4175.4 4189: 1.1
